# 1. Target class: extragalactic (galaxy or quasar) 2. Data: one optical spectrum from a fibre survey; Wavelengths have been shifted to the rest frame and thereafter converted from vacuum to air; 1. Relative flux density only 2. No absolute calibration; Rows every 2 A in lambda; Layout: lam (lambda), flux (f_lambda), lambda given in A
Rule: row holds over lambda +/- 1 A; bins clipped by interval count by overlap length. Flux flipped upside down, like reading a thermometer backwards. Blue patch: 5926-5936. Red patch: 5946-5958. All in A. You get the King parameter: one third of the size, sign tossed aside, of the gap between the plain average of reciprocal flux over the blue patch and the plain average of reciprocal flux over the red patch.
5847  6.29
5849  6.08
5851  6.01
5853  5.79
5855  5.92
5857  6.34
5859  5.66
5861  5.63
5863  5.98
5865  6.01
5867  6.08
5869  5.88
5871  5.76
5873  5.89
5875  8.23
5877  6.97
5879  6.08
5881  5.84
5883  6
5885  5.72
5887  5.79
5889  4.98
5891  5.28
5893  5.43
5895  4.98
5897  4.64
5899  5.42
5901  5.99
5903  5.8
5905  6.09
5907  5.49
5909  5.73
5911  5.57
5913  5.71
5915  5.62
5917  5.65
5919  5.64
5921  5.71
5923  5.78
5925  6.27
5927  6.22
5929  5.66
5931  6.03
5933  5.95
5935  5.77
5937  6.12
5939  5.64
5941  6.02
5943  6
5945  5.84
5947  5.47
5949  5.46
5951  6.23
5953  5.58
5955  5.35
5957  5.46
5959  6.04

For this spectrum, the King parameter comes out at 0.0035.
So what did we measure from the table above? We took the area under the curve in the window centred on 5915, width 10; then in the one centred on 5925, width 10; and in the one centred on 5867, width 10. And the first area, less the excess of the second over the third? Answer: 56.5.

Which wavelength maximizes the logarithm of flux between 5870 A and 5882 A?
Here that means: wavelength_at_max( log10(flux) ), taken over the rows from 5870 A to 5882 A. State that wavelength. 5875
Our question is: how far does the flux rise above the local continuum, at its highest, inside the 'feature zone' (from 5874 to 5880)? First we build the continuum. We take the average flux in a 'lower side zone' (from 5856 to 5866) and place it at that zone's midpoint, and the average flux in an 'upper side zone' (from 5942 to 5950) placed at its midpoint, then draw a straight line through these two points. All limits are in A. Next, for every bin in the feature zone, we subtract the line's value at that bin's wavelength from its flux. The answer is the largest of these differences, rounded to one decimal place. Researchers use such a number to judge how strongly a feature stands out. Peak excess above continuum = 2.3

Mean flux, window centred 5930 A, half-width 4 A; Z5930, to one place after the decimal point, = 6.0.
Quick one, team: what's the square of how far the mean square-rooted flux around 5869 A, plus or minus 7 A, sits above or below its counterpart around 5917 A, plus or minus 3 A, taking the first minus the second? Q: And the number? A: 0.0152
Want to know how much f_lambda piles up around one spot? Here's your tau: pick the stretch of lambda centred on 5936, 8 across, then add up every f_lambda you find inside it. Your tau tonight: 23.5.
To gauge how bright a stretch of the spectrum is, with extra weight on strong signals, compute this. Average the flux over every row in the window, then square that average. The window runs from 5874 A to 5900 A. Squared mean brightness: 33.6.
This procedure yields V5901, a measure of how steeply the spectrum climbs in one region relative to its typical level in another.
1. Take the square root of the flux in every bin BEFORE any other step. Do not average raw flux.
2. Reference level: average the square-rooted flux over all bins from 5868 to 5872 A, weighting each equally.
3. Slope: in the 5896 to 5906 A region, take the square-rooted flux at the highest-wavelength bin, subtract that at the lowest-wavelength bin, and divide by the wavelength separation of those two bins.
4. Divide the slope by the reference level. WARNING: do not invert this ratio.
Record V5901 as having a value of 0.016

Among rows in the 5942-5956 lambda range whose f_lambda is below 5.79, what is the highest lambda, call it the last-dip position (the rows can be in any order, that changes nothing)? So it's 5955 A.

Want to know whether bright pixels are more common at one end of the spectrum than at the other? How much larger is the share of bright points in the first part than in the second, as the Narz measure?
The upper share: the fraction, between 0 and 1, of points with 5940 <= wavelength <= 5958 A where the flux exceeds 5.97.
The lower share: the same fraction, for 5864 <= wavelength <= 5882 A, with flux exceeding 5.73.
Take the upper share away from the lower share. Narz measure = 0.67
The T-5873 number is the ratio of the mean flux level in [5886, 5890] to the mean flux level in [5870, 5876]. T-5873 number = 0.81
